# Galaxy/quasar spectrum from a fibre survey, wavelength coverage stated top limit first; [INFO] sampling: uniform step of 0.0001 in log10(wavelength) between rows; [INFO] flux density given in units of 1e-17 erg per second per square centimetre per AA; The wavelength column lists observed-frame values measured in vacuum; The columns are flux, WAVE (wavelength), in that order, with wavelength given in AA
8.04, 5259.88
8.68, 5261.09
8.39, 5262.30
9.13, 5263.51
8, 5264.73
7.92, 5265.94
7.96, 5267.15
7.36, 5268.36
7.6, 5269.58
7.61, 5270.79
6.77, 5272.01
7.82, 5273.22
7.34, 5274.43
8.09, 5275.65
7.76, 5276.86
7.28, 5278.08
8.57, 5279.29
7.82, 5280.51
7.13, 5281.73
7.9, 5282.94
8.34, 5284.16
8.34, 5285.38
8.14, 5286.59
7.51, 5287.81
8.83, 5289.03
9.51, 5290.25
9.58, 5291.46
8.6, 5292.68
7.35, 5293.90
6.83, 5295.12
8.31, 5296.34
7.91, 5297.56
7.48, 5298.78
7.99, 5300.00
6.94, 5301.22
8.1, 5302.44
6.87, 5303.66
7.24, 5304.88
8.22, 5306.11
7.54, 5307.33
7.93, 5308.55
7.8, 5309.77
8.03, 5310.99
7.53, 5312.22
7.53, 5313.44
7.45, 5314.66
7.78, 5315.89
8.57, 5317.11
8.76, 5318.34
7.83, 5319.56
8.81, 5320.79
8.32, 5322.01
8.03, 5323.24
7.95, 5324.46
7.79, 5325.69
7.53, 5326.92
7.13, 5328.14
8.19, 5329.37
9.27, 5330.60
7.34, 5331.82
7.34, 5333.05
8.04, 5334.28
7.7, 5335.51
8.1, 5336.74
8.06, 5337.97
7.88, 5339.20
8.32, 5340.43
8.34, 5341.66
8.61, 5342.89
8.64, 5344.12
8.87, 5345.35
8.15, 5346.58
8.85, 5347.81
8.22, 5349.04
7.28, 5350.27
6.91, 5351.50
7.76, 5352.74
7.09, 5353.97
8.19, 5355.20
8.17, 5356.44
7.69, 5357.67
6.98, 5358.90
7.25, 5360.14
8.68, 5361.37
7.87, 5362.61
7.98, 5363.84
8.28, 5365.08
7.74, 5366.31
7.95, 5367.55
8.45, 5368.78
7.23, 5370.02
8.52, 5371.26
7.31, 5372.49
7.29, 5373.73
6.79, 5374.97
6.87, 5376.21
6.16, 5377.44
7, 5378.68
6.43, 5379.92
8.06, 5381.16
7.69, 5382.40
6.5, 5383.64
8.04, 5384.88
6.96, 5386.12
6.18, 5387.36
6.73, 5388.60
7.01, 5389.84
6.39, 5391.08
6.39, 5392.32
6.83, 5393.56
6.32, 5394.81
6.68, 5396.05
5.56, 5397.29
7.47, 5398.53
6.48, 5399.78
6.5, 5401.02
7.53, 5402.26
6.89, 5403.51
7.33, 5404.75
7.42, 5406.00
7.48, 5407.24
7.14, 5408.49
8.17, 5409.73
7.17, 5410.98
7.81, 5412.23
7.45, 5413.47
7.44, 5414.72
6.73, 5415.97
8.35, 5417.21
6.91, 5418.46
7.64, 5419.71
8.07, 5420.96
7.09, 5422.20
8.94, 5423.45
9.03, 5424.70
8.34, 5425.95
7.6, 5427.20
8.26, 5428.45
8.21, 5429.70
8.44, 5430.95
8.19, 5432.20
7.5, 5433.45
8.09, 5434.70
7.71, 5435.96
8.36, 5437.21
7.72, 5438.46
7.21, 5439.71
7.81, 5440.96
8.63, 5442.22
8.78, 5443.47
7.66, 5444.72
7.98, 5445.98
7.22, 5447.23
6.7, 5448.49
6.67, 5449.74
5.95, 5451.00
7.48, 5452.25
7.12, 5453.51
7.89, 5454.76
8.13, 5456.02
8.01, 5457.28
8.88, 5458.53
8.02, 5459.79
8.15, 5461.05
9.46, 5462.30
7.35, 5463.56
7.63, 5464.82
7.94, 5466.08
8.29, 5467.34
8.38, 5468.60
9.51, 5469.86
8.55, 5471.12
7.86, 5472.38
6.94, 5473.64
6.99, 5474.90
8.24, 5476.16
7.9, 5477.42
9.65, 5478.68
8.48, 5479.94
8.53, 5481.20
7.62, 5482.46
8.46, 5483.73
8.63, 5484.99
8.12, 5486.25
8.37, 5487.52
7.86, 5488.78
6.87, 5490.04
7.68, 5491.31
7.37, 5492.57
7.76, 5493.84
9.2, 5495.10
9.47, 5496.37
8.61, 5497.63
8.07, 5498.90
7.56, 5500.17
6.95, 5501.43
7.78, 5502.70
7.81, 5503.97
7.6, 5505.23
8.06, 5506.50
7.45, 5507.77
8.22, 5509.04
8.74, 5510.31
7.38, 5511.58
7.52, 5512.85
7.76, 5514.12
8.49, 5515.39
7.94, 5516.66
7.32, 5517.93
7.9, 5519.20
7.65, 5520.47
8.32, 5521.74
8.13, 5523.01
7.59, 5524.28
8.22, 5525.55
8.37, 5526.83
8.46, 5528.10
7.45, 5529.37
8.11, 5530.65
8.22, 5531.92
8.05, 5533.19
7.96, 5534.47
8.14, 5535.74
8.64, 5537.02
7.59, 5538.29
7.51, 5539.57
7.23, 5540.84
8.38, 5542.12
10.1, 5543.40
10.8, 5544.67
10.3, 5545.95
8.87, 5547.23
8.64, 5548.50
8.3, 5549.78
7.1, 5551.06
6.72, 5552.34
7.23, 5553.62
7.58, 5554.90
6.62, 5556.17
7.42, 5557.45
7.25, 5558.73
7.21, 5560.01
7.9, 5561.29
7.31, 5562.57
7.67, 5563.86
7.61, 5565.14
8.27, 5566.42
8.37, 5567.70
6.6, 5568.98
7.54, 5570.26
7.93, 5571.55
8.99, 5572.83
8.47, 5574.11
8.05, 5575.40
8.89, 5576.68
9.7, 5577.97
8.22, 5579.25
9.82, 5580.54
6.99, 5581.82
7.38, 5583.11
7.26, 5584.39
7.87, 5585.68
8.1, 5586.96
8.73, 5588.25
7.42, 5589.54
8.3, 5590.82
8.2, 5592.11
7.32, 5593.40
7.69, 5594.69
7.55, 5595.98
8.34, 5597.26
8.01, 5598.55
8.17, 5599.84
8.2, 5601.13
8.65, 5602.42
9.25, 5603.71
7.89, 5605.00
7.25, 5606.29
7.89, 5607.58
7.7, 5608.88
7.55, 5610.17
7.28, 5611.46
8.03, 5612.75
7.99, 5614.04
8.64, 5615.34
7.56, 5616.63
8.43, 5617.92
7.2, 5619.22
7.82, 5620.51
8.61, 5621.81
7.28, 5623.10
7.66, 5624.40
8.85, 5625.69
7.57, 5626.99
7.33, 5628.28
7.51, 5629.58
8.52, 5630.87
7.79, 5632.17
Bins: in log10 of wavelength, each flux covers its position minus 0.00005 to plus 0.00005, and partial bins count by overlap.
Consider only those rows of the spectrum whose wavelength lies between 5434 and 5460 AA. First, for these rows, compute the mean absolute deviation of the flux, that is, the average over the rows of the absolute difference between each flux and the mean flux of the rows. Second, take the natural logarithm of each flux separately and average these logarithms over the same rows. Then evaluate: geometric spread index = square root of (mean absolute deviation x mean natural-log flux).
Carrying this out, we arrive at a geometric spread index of 1.05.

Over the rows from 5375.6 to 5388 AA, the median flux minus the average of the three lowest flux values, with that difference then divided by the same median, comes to 0.095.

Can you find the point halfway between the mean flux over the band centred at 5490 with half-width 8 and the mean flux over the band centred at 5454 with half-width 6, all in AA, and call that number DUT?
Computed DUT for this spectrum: 7.8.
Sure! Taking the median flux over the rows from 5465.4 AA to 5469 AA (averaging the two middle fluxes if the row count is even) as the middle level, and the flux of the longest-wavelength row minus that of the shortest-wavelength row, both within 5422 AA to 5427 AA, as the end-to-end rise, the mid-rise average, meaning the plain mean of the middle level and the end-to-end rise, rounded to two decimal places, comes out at 4.77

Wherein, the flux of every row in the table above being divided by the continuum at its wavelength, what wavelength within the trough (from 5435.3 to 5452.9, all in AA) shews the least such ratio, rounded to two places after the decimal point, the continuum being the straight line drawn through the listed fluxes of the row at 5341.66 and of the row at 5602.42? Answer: 5451.00 AA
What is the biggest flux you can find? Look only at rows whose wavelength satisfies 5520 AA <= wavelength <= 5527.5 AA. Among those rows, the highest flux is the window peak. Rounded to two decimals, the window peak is 8.37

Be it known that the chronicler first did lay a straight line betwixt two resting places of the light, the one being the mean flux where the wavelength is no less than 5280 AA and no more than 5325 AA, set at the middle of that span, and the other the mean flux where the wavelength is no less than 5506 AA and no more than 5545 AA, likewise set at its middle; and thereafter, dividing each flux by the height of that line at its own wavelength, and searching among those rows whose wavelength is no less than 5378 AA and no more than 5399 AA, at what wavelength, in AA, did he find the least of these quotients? 5397.29 AA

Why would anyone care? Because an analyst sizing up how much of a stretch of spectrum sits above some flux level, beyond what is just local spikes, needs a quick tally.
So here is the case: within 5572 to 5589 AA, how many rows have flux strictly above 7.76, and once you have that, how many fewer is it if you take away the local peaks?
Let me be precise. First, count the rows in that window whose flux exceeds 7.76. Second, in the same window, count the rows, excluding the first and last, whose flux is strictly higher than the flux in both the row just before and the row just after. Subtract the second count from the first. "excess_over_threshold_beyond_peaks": 7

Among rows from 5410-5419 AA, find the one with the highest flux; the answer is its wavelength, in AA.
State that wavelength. 5417.21 AA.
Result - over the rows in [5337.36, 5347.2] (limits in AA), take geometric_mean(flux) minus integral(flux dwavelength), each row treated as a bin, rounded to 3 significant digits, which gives -73.9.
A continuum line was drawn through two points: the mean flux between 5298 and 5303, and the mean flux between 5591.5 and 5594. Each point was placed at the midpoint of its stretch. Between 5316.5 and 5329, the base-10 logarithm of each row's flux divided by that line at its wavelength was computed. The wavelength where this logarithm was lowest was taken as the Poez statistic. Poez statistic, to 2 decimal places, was 5328.14 AA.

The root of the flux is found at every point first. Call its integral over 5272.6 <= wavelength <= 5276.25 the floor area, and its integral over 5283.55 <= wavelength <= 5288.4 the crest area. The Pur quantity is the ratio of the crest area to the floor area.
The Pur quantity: 1.4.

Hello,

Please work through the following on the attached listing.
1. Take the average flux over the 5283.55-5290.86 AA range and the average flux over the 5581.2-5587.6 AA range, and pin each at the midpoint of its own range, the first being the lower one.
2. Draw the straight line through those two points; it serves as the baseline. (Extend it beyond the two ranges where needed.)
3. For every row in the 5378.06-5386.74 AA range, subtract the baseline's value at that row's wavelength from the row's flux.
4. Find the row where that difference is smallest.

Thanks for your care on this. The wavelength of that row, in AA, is 5379.92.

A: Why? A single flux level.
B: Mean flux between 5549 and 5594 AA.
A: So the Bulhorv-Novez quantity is 7.84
